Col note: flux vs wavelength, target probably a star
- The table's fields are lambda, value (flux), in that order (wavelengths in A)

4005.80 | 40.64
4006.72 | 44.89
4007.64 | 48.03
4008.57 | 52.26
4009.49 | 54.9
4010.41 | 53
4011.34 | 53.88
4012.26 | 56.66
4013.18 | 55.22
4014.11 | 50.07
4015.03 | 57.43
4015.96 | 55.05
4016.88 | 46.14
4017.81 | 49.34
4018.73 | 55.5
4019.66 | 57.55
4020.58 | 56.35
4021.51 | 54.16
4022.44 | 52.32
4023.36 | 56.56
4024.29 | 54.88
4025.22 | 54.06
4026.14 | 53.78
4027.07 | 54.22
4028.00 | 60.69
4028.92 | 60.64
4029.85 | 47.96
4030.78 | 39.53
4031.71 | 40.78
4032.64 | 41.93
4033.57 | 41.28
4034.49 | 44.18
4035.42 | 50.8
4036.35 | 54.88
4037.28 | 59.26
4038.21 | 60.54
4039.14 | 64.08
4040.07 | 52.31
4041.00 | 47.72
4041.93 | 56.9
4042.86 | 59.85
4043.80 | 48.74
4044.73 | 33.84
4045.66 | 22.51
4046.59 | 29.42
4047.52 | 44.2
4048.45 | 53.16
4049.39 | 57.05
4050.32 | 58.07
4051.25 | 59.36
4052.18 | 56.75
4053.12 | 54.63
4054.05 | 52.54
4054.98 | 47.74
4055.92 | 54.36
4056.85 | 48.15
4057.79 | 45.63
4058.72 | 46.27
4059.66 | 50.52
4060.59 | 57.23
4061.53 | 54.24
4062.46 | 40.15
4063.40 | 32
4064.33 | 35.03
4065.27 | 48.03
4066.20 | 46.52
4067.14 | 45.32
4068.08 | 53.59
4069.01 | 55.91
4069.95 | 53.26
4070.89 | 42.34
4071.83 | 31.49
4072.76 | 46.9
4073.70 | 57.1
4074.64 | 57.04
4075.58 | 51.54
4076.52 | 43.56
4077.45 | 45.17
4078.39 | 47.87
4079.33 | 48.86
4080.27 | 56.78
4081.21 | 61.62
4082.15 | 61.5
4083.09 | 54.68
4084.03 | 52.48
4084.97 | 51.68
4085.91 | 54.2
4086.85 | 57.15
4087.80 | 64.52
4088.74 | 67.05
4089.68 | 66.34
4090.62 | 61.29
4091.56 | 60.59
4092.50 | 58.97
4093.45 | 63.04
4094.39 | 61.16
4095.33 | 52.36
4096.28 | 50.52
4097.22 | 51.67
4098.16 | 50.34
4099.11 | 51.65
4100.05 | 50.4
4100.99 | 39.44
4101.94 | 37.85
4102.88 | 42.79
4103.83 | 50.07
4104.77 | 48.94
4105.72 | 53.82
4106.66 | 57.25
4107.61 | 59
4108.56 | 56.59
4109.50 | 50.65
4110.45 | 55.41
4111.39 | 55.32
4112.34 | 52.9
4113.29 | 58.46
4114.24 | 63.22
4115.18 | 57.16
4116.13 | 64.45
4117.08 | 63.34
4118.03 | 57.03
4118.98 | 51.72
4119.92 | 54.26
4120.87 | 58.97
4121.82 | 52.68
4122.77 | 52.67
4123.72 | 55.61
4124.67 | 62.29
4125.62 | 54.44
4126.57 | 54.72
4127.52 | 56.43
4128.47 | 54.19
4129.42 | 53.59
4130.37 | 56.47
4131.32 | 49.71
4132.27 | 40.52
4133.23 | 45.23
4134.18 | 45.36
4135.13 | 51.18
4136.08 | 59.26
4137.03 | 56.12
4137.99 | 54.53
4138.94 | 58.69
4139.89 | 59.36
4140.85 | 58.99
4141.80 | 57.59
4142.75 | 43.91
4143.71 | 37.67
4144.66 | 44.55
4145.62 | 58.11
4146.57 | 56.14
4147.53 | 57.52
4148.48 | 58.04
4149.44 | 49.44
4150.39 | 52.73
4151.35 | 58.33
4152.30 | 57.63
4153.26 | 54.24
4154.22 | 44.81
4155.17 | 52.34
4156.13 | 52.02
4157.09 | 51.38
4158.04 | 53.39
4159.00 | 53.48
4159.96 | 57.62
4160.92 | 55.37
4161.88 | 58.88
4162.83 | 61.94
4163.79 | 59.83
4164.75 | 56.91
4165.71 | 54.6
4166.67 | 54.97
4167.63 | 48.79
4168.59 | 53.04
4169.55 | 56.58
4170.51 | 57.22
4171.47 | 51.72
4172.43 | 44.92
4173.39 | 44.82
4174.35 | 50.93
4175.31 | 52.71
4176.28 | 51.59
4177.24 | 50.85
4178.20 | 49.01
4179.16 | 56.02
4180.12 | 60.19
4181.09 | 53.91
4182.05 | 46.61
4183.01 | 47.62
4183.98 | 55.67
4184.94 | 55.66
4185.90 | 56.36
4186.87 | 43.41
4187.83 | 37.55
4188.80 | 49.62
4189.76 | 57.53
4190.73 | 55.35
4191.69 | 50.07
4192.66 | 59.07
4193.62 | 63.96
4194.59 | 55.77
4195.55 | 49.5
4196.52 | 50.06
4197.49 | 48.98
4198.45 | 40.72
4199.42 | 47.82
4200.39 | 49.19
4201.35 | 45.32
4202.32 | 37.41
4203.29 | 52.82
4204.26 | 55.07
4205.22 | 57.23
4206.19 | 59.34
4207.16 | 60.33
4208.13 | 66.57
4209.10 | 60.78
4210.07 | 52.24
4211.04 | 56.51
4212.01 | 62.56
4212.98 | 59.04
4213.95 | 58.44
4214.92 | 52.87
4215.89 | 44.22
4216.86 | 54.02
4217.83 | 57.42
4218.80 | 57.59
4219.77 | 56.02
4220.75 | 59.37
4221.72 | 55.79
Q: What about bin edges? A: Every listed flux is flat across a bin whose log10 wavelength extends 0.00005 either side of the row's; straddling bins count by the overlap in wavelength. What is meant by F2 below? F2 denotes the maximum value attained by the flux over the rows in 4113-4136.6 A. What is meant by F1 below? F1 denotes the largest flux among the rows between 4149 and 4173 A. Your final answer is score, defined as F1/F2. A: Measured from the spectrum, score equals 0.96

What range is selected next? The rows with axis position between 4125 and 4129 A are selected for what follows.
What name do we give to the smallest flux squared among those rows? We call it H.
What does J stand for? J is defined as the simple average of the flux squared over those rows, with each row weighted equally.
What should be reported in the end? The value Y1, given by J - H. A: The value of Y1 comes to 83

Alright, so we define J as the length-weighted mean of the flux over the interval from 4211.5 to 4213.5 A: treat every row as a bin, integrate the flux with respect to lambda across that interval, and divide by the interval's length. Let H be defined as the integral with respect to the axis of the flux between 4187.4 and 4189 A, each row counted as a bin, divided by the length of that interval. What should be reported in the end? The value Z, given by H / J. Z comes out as 0.70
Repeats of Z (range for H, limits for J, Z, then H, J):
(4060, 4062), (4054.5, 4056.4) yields 1.09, 55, 51.1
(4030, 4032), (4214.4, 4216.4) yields 0.84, 41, 48.8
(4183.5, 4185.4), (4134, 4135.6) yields 1.14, 56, 48.9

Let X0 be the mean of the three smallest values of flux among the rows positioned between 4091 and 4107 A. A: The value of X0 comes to 40.0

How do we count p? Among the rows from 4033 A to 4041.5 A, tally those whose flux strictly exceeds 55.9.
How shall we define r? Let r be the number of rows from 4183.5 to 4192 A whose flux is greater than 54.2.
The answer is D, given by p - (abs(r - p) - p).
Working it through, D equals 4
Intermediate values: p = 3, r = 5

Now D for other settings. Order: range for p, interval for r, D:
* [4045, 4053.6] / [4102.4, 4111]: 8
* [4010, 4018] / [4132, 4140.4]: 1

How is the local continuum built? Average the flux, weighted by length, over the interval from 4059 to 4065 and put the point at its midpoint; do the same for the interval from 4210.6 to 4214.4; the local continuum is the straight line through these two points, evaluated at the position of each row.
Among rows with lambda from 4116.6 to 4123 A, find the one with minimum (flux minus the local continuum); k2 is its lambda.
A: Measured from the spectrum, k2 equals 4118.98 A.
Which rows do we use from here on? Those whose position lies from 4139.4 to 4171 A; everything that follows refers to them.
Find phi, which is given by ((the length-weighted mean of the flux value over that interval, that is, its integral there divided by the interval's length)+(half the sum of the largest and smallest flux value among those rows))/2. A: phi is 52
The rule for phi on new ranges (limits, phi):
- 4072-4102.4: 53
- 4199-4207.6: 50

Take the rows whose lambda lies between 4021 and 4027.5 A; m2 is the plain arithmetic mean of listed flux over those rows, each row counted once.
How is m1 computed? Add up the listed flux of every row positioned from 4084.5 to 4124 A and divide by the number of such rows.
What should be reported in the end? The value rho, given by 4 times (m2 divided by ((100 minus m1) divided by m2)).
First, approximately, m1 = 55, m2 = 54.3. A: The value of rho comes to 264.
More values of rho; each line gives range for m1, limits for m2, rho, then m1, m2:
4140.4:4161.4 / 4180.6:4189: 209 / 53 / 49.6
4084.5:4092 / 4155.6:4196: 286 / 60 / 53.2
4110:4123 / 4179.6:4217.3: 262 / 57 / 53.1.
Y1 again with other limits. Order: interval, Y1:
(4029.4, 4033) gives 258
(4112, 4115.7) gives 572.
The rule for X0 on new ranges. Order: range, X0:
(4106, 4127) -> 51.7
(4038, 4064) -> 28.0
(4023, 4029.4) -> 54.0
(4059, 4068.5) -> 35.7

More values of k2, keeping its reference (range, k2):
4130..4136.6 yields 4132.27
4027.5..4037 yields 4030.78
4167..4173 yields 4172.43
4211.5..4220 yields 4215.89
